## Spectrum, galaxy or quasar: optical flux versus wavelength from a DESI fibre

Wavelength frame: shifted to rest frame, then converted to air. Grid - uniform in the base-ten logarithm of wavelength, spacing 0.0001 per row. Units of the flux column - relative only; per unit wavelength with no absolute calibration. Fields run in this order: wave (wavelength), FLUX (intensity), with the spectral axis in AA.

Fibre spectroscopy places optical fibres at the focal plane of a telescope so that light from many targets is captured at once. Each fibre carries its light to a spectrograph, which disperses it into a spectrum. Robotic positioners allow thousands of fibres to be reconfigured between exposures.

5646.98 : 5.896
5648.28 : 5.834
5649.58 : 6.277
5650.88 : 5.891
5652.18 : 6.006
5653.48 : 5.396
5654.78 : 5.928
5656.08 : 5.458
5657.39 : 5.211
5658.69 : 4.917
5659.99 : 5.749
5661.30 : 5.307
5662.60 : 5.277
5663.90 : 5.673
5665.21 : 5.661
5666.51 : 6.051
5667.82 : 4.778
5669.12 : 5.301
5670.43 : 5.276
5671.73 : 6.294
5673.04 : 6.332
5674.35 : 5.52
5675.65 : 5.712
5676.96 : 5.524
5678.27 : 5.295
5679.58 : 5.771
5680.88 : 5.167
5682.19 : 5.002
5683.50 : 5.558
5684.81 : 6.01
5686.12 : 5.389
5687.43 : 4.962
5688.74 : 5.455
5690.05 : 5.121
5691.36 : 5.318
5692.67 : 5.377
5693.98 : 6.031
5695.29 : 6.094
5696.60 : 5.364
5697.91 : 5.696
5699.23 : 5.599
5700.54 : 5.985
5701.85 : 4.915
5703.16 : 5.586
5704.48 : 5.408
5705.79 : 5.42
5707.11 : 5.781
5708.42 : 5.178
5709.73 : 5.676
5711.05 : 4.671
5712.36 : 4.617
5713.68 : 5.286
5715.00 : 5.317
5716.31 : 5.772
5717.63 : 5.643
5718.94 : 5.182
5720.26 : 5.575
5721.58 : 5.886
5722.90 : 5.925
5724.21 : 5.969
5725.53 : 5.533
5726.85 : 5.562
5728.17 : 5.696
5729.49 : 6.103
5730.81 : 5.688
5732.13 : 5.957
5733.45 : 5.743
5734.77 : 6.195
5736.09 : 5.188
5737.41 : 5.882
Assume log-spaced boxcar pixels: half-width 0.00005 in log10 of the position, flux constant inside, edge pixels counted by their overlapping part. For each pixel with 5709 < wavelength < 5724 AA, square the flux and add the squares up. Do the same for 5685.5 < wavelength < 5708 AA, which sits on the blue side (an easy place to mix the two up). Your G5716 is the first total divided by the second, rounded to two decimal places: 0.63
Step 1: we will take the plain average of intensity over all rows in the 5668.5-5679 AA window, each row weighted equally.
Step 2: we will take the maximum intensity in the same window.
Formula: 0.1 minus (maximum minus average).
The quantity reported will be -0.58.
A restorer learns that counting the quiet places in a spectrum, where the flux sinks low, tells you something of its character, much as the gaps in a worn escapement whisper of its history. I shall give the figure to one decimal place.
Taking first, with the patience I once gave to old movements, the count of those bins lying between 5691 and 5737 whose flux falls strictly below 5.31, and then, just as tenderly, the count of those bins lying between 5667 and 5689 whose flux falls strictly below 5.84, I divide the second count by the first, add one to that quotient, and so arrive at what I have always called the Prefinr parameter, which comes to 3.0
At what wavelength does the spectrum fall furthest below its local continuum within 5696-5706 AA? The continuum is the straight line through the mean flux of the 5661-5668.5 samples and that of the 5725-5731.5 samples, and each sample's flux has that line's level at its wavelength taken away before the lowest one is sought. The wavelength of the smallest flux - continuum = 5701.85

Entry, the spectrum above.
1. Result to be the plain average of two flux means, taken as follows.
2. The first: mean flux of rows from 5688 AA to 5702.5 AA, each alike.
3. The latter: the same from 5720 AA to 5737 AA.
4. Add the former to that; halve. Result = 5.66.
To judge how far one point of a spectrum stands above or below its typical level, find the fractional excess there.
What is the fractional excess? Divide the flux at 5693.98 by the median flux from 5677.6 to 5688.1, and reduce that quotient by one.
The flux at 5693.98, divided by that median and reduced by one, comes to 0.13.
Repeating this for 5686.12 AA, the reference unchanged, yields 0.01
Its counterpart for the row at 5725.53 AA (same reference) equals 0.04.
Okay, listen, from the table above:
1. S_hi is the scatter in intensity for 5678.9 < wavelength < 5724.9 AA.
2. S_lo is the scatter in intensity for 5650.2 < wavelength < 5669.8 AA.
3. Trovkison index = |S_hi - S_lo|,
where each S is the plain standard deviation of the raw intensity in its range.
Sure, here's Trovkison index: 0.004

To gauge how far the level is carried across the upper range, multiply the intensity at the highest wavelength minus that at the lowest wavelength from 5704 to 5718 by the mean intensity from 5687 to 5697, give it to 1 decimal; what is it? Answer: 1.3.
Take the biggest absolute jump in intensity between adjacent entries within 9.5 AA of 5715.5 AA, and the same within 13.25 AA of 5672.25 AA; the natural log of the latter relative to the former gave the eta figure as 0.2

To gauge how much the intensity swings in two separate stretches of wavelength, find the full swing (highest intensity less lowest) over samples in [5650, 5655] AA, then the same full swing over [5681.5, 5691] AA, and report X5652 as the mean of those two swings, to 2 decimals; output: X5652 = 0.83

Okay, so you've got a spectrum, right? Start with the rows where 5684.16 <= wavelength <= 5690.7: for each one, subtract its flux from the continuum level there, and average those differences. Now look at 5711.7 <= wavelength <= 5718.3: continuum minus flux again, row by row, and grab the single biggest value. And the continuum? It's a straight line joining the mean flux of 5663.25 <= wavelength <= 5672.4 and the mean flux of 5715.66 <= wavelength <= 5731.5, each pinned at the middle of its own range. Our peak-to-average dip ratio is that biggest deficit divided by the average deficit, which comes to 5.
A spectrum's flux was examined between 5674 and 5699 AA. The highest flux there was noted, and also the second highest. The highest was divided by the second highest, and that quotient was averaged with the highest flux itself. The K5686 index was 3.55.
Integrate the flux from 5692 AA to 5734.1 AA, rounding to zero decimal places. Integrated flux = 234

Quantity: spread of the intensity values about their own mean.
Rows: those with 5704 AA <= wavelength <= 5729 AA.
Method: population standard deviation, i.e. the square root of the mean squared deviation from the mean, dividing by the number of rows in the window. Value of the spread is 0.367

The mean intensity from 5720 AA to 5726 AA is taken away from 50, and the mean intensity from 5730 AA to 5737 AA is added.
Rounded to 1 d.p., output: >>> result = 50.0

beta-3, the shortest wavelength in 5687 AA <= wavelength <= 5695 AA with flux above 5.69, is 5693.98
